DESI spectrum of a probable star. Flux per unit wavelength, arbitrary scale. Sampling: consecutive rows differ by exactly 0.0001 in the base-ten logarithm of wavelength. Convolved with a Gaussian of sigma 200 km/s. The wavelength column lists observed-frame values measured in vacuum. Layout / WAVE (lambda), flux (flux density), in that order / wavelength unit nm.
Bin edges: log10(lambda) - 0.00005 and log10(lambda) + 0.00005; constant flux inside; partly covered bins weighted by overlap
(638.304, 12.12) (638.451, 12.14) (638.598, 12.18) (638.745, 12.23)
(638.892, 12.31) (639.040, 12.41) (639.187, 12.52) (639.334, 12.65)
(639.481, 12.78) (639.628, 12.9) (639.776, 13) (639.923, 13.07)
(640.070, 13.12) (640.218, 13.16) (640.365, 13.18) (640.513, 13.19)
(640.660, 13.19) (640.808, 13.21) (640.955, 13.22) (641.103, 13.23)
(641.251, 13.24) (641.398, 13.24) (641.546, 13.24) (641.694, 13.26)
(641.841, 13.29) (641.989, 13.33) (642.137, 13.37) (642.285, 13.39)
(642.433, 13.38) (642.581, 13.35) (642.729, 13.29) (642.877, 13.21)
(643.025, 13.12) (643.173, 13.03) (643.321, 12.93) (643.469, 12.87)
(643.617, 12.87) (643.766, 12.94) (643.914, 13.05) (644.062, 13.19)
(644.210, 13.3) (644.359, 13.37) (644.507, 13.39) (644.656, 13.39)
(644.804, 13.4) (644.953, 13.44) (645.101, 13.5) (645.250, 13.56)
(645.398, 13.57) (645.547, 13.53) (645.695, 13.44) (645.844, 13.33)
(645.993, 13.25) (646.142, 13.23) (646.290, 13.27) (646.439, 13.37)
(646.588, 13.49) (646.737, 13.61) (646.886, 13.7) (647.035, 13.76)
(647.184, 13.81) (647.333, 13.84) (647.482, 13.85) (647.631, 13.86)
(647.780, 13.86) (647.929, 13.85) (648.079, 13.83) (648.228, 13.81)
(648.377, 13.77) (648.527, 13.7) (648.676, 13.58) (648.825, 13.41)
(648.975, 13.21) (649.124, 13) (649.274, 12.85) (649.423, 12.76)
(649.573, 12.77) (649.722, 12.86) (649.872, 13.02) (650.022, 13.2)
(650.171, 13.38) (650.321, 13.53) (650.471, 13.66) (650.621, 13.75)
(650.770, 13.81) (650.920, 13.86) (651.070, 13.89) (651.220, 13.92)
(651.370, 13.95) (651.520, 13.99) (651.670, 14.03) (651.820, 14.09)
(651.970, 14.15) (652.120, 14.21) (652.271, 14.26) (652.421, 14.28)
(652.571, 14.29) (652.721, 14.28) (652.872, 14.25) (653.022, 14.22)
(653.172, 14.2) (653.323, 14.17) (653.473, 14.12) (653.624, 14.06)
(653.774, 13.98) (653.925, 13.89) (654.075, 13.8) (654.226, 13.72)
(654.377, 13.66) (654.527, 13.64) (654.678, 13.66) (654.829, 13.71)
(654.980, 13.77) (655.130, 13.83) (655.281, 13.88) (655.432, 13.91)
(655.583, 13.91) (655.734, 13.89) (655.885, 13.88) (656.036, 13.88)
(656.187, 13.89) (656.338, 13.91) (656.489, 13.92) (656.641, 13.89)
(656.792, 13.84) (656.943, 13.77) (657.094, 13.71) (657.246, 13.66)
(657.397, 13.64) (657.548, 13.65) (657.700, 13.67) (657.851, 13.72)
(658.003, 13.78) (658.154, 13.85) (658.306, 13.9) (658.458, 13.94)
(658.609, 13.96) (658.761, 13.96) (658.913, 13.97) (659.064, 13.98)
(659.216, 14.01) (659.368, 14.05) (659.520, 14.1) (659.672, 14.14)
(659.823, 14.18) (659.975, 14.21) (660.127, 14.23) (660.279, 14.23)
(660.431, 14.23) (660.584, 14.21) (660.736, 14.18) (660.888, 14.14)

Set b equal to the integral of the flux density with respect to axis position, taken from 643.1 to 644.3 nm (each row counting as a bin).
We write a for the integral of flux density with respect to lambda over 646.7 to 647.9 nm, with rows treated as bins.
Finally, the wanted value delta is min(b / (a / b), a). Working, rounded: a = 16.6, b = 15.6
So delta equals 14.8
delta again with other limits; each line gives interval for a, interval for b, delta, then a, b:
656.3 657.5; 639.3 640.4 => 12.3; 16.5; 14.3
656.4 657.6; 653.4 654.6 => 16.5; 16.5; 16.6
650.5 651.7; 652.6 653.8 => 16.7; 16.7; 17.0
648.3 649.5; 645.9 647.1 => 15.9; 15.9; 16.1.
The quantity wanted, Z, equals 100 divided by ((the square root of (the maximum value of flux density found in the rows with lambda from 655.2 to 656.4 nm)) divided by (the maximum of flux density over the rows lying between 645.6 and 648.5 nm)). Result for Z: 372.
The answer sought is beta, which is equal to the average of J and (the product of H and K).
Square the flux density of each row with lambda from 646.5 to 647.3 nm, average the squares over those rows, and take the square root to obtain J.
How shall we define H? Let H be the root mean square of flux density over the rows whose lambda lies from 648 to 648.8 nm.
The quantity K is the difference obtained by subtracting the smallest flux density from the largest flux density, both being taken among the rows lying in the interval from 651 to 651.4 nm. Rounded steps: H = 13.7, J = 13.7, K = 0.06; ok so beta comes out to 7.2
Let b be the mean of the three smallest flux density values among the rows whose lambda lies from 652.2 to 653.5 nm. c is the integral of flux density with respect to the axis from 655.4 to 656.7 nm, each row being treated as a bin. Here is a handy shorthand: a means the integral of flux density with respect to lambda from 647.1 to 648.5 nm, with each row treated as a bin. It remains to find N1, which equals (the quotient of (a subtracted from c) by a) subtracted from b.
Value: 14.2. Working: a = 19.4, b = 14.2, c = 18.1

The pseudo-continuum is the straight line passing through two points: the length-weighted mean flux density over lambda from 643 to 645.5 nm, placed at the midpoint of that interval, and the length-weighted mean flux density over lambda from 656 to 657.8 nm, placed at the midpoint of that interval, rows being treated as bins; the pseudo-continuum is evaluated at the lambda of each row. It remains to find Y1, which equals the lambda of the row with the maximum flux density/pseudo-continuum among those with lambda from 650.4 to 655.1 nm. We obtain 652.571 nm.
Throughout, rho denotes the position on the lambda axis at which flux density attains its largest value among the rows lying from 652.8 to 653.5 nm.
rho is 652.872 nm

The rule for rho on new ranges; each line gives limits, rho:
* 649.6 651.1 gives 651.070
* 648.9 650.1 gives 648.975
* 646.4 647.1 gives 647.035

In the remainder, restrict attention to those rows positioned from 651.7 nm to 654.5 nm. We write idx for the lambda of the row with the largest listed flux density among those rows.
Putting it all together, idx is 652.571 nm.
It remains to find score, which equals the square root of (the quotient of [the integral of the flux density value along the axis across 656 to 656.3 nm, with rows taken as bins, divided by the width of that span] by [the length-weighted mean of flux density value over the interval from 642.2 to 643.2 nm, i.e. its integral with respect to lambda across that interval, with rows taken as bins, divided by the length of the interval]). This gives 1.02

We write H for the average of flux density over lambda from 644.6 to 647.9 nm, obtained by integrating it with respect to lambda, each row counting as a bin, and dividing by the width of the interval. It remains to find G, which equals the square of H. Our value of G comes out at 184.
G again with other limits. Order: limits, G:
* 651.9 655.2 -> 196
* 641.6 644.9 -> 175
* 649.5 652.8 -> 190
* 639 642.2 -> 171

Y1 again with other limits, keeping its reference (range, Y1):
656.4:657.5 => 656.489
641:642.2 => 642.137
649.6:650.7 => 650.621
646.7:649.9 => 647.631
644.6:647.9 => 647.631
